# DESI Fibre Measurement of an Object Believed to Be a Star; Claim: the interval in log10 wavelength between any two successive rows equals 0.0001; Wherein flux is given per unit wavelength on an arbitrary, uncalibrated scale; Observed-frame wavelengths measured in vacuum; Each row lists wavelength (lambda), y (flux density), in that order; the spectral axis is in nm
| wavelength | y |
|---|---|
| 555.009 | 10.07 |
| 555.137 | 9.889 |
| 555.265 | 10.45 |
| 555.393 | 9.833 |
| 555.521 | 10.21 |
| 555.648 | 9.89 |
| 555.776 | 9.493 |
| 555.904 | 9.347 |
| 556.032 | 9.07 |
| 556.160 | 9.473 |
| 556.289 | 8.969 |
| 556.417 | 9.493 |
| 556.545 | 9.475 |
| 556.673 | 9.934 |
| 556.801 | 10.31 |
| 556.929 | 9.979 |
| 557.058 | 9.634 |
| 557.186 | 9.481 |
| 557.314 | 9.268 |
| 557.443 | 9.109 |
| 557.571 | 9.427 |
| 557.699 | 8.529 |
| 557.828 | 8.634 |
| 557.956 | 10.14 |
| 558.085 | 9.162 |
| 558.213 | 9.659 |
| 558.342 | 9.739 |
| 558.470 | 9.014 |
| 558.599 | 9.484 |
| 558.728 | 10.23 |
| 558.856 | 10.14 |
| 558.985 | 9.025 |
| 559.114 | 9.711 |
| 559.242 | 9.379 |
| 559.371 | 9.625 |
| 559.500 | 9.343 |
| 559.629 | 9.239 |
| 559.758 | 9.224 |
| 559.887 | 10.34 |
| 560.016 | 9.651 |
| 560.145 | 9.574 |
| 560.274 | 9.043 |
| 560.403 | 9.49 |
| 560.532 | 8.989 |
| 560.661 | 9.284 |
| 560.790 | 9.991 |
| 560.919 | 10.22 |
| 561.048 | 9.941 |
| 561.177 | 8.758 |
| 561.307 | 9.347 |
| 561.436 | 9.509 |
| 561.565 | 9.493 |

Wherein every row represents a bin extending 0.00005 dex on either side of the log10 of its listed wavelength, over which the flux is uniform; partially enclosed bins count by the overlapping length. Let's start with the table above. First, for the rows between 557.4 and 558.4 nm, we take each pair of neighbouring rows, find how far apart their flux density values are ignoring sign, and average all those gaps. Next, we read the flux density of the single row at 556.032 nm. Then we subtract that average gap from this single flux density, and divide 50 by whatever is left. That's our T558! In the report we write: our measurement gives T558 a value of 5.92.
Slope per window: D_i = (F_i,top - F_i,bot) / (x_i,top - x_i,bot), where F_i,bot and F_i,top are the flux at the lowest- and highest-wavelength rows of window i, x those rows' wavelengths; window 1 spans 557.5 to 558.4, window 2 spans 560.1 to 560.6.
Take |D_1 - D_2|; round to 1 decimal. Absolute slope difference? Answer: 1.9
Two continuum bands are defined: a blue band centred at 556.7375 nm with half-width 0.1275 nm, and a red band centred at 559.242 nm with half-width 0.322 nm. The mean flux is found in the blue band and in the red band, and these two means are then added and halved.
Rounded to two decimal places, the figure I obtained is 9.77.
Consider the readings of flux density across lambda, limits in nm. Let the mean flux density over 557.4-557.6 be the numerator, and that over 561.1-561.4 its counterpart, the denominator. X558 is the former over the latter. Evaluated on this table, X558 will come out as 1.02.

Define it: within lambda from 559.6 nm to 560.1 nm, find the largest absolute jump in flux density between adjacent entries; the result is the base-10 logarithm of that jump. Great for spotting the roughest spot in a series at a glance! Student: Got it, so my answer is 0.0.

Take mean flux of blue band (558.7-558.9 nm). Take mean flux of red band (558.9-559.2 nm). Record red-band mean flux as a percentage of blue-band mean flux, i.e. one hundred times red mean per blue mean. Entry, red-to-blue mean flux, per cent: 92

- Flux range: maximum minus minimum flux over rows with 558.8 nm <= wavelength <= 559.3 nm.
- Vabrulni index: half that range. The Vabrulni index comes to 0.6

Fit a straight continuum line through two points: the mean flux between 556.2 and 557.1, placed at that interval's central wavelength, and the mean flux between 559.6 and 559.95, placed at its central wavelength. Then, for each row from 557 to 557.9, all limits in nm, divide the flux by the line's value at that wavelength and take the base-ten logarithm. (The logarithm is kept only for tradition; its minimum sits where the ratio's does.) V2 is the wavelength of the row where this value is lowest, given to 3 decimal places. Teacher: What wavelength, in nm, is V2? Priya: 557.699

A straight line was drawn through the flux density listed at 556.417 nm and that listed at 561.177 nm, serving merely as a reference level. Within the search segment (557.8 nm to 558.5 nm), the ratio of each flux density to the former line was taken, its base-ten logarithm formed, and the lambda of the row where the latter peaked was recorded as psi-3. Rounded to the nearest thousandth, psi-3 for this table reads 557.956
